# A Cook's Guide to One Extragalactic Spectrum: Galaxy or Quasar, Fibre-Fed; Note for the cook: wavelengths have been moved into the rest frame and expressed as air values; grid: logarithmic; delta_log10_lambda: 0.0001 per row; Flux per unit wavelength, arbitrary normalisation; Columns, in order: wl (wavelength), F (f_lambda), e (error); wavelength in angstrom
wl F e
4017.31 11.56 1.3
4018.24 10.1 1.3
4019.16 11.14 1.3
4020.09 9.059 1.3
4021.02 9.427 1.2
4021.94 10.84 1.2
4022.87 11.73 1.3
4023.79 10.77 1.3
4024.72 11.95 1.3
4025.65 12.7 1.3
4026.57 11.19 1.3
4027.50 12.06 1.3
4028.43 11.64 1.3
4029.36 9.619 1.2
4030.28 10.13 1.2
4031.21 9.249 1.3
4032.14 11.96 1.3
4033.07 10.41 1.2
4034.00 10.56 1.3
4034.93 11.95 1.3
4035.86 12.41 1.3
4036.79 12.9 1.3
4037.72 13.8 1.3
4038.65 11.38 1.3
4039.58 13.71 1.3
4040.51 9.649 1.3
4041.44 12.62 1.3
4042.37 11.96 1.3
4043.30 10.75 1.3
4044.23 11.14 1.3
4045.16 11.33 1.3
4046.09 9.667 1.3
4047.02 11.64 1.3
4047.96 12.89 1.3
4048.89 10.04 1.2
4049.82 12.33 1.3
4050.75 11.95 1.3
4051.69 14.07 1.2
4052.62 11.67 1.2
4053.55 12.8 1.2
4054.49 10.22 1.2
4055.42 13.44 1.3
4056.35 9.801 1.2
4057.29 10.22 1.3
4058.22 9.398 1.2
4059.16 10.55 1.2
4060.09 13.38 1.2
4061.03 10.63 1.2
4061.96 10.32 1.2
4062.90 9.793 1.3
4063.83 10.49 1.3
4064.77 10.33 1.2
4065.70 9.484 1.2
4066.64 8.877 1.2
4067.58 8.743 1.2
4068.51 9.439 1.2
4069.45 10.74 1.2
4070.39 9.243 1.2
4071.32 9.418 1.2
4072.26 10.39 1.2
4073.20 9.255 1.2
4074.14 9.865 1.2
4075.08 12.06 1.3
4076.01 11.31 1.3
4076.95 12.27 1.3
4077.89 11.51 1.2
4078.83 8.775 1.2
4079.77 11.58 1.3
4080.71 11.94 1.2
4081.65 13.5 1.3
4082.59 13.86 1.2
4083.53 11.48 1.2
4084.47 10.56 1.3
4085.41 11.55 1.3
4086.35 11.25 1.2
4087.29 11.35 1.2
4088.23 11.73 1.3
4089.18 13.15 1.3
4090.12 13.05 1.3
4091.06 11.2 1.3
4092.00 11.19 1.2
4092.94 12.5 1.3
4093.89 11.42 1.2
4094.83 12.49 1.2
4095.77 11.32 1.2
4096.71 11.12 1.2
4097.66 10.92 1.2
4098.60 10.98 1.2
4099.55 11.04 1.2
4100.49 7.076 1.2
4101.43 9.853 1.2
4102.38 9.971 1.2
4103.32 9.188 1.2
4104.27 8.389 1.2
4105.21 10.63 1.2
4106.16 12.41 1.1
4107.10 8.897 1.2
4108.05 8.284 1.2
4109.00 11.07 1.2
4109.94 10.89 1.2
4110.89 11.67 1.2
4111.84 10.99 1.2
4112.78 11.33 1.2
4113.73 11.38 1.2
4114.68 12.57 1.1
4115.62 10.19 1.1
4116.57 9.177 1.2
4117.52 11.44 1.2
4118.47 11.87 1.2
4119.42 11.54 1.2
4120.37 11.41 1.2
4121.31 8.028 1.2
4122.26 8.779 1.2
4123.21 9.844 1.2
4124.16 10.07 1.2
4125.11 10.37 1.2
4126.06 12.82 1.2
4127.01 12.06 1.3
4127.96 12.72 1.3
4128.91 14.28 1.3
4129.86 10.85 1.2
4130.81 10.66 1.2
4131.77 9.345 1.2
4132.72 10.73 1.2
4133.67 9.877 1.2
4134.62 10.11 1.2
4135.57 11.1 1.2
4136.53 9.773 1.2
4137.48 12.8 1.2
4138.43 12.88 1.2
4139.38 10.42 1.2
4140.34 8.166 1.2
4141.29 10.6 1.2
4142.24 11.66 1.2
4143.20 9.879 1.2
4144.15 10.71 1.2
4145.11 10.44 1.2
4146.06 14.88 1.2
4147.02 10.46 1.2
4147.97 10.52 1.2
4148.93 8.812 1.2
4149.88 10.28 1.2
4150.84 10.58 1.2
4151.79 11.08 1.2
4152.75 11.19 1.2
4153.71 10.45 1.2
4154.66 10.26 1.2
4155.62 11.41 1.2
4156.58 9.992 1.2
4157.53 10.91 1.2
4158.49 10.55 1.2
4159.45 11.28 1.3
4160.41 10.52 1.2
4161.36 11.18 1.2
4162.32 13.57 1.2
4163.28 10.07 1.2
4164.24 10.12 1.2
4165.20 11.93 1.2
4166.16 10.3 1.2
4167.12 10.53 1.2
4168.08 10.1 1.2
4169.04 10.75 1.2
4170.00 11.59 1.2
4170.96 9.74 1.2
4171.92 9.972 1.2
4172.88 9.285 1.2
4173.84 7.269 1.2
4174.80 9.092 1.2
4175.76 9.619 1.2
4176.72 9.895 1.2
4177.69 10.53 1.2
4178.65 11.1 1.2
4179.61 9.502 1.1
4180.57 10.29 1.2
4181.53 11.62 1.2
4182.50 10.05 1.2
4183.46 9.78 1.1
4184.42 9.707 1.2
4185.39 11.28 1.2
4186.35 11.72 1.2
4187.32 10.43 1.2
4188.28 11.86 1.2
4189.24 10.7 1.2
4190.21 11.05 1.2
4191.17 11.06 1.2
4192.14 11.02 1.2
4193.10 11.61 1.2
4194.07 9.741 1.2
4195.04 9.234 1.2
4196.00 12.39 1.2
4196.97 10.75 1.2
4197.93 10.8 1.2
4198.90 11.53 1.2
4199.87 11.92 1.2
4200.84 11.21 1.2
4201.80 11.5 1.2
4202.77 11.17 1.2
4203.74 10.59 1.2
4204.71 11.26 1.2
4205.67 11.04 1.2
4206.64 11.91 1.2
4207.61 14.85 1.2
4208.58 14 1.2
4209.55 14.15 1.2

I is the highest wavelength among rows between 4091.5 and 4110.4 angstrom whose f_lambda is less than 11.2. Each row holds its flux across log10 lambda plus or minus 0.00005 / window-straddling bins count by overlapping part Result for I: 4109.94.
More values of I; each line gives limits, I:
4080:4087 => 4084.47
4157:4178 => 4177.69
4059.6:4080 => 4078.83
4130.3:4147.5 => 4147.02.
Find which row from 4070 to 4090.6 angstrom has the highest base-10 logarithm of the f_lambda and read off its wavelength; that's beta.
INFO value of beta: 4082.59 angstrom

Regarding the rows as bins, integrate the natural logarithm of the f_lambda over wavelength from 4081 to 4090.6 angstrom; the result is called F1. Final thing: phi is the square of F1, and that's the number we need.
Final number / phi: 573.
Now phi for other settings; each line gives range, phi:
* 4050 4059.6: 543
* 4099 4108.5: 456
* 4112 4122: 566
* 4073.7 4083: 519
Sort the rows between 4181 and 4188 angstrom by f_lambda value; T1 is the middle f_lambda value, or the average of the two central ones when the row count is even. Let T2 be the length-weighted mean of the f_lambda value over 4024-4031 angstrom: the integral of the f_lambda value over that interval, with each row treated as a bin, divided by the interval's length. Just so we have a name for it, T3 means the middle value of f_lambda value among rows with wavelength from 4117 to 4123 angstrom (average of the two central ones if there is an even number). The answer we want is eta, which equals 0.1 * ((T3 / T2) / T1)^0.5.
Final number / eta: 0.0312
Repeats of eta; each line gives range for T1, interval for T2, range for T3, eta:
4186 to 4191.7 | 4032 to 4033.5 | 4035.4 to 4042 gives 0.0322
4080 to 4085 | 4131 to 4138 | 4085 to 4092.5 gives 0.0302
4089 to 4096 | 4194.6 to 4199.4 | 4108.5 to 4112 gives 0.0290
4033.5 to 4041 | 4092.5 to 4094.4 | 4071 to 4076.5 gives 0.0264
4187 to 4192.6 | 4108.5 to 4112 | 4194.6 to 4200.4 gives 0.0301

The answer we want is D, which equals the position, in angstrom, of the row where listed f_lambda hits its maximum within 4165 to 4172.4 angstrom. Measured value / 4165.20 angstrom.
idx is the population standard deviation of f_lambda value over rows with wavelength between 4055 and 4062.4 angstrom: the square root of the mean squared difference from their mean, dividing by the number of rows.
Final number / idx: 1.46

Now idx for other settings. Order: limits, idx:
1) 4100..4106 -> 1.17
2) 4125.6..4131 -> 1.24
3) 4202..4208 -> 1.42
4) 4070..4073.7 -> 0.47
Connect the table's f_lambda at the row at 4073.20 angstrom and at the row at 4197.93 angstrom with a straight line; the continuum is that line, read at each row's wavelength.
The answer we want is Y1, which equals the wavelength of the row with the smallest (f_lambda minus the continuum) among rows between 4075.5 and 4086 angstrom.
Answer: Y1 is 4078.83 angstrom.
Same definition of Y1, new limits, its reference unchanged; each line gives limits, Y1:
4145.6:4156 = 4148.93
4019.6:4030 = 4020.09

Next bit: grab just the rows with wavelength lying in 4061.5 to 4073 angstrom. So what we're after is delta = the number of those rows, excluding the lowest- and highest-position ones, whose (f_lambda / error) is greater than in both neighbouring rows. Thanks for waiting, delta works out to 2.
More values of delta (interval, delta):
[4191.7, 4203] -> 4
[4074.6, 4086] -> 2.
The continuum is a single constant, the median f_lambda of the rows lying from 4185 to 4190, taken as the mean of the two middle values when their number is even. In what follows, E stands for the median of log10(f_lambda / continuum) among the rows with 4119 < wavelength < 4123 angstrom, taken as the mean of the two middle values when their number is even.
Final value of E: -0.052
